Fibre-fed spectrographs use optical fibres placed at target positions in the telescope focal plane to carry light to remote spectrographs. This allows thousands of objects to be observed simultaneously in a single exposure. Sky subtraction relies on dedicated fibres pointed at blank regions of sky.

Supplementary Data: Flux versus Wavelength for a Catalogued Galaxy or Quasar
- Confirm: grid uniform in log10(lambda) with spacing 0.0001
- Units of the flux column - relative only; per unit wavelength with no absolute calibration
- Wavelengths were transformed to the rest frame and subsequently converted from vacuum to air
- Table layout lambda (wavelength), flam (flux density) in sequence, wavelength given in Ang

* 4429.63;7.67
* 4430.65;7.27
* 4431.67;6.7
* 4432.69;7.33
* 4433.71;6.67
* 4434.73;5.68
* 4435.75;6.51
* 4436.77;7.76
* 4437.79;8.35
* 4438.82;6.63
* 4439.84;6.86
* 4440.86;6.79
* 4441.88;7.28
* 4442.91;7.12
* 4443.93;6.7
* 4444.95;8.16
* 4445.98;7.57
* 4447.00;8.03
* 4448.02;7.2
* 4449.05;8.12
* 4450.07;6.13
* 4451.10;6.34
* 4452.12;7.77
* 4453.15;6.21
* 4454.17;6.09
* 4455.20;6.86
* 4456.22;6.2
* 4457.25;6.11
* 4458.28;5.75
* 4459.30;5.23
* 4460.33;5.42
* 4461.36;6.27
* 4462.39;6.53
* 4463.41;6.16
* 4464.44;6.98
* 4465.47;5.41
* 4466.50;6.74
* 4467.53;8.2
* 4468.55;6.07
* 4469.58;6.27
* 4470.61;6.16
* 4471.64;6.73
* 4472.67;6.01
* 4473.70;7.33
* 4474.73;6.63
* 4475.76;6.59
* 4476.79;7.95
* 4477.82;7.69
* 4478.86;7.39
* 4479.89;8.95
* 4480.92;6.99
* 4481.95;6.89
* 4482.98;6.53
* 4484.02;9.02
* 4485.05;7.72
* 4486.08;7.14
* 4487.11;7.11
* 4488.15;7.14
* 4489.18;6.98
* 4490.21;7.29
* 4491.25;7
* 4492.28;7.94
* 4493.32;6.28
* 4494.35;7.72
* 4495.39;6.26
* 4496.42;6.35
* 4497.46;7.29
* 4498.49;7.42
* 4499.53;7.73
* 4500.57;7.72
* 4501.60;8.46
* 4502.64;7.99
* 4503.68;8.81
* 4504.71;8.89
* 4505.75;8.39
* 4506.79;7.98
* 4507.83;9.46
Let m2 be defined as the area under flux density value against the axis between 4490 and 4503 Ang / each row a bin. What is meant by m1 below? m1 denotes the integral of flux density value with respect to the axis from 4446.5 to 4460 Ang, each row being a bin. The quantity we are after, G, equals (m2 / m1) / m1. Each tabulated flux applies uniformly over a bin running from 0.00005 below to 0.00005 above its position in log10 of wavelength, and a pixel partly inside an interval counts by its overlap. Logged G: 0.0120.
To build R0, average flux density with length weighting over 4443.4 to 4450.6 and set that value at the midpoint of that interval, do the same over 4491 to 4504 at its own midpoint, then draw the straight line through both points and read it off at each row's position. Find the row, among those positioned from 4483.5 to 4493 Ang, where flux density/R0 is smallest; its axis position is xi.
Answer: 4489.18 Ang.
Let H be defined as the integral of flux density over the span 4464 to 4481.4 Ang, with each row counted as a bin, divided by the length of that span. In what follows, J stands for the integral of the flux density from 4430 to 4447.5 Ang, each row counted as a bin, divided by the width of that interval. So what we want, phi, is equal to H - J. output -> -0.20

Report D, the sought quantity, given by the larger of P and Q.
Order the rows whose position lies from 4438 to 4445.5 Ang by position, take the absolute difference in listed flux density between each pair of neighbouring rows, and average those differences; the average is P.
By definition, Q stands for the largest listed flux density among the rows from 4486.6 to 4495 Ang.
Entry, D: 7.9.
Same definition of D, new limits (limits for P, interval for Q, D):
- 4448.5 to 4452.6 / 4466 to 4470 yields 8.2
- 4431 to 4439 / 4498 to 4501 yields 7.7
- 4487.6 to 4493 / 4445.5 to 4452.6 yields 8.1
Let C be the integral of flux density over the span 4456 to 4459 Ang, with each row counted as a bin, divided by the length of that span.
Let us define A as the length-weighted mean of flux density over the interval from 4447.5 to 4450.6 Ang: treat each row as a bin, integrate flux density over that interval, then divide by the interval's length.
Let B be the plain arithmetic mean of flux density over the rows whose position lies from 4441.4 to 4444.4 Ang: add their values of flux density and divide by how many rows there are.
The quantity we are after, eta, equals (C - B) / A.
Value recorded -0.15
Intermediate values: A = 7.1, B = 7.03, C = 5.9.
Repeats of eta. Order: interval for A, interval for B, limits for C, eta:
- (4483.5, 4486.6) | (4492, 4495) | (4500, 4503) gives 0.09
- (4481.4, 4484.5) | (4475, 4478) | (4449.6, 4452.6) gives -0.09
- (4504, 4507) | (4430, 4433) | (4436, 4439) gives 0.06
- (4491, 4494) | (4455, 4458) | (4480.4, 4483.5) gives 0.06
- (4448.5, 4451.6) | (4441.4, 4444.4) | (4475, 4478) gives 0.04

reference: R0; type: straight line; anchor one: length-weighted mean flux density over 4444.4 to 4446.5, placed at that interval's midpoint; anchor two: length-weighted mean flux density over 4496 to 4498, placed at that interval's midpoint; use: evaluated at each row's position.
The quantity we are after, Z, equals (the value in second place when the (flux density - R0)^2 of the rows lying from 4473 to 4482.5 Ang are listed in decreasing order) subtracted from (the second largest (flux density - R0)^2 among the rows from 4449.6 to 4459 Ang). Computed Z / 2.1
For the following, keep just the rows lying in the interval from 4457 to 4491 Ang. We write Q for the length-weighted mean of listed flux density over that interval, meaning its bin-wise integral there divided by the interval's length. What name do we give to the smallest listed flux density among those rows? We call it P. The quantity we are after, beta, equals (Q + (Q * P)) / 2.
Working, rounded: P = 5.23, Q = 6.84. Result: 21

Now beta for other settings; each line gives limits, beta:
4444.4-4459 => 23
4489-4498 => 25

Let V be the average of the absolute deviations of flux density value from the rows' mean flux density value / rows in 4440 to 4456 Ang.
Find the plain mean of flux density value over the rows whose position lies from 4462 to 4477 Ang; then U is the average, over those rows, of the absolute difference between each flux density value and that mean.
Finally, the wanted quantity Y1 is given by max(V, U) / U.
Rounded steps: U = 0.54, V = 0.60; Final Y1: 1.12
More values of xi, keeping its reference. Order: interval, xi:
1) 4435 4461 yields 4459.30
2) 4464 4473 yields 4465.47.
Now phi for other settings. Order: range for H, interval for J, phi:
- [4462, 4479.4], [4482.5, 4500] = -0.47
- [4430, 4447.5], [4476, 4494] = -0.25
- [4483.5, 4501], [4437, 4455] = 0.16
